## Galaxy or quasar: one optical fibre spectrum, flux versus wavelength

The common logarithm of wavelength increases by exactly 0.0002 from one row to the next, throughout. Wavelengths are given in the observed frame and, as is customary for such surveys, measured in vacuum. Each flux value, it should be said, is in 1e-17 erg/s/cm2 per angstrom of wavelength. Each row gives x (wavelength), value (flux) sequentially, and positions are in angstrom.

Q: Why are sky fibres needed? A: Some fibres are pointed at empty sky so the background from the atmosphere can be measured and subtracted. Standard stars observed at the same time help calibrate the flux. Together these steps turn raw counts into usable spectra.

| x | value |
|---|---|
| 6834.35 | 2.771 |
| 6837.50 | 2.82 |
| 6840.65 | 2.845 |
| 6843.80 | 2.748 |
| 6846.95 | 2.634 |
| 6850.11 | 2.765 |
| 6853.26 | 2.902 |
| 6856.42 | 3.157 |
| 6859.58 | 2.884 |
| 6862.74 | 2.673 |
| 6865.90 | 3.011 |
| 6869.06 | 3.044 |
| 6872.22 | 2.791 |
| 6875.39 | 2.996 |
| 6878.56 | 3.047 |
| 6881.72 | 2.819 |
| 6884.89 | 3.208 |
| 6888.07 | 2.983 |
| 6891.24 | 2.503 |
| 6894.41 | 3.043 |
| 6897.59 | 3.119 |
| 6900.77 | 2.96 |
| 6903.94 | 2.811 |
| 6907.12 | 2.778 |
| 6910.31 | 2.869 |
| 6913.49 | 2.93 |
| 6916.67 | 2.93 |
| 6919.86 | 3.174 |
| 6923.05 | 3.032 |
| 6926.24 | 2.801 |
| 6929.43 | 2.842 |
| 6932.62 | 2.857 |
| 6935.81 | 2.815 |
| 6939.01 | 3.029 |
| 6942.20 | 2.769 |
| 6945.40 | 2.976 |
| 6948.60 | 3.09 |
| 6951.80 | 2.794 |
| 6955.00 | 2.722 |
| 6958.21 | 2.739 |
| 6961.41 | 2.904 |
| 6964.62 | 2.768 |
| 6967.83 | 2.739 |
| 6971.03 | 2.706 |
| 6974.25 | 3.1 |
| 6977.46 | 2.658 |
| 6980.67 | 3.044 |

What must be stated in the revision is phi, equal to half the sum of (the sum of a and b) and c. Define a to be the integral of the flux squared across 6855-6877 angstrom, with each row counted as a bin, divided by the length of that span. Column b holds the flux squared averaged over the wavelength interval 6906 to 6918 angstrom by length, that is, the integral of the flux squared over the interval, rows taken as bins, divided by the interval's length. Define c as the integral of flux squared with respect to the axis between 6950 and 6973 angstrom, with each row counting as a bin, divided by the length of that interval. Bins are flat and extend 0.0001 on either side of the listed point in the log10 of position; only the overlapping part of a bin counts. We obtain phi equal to 12.3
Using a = 8.64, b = 8.29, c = 7.7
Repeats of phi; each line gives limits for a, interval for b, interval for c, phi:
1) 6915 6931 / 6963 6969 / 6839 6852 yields 12.0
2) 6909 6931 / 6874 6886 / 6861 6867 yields 12.9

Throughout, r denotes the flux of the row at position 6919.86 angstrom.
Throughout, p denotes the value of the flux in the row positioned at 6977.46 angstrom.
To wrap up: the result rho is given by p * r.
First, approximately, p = 2.658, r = 3.174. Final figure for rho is 8.4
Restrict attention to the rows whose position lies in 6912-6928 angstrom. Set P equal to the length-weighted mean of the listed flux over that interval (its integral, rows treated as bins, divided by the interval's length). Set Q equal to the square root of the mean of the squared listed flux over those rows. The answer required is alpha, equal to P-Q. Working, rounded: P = 2.97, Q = 2.98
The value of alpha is -0.0042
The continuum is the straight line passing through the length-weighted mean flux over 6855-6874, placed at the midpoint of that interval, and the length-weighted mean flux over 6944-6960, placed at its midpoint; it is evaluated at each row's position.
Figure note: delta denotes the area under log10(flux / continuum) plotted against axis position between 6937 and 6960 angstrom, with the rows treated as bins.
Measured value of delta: 0.01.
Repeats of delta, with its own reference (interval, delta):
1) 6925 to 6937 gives -0.09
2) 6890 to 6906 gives -0.04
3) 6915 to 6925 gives 0.22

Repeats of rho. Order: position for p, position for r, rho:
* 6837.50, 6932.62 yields 8.1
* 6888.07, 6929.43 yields 8.5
